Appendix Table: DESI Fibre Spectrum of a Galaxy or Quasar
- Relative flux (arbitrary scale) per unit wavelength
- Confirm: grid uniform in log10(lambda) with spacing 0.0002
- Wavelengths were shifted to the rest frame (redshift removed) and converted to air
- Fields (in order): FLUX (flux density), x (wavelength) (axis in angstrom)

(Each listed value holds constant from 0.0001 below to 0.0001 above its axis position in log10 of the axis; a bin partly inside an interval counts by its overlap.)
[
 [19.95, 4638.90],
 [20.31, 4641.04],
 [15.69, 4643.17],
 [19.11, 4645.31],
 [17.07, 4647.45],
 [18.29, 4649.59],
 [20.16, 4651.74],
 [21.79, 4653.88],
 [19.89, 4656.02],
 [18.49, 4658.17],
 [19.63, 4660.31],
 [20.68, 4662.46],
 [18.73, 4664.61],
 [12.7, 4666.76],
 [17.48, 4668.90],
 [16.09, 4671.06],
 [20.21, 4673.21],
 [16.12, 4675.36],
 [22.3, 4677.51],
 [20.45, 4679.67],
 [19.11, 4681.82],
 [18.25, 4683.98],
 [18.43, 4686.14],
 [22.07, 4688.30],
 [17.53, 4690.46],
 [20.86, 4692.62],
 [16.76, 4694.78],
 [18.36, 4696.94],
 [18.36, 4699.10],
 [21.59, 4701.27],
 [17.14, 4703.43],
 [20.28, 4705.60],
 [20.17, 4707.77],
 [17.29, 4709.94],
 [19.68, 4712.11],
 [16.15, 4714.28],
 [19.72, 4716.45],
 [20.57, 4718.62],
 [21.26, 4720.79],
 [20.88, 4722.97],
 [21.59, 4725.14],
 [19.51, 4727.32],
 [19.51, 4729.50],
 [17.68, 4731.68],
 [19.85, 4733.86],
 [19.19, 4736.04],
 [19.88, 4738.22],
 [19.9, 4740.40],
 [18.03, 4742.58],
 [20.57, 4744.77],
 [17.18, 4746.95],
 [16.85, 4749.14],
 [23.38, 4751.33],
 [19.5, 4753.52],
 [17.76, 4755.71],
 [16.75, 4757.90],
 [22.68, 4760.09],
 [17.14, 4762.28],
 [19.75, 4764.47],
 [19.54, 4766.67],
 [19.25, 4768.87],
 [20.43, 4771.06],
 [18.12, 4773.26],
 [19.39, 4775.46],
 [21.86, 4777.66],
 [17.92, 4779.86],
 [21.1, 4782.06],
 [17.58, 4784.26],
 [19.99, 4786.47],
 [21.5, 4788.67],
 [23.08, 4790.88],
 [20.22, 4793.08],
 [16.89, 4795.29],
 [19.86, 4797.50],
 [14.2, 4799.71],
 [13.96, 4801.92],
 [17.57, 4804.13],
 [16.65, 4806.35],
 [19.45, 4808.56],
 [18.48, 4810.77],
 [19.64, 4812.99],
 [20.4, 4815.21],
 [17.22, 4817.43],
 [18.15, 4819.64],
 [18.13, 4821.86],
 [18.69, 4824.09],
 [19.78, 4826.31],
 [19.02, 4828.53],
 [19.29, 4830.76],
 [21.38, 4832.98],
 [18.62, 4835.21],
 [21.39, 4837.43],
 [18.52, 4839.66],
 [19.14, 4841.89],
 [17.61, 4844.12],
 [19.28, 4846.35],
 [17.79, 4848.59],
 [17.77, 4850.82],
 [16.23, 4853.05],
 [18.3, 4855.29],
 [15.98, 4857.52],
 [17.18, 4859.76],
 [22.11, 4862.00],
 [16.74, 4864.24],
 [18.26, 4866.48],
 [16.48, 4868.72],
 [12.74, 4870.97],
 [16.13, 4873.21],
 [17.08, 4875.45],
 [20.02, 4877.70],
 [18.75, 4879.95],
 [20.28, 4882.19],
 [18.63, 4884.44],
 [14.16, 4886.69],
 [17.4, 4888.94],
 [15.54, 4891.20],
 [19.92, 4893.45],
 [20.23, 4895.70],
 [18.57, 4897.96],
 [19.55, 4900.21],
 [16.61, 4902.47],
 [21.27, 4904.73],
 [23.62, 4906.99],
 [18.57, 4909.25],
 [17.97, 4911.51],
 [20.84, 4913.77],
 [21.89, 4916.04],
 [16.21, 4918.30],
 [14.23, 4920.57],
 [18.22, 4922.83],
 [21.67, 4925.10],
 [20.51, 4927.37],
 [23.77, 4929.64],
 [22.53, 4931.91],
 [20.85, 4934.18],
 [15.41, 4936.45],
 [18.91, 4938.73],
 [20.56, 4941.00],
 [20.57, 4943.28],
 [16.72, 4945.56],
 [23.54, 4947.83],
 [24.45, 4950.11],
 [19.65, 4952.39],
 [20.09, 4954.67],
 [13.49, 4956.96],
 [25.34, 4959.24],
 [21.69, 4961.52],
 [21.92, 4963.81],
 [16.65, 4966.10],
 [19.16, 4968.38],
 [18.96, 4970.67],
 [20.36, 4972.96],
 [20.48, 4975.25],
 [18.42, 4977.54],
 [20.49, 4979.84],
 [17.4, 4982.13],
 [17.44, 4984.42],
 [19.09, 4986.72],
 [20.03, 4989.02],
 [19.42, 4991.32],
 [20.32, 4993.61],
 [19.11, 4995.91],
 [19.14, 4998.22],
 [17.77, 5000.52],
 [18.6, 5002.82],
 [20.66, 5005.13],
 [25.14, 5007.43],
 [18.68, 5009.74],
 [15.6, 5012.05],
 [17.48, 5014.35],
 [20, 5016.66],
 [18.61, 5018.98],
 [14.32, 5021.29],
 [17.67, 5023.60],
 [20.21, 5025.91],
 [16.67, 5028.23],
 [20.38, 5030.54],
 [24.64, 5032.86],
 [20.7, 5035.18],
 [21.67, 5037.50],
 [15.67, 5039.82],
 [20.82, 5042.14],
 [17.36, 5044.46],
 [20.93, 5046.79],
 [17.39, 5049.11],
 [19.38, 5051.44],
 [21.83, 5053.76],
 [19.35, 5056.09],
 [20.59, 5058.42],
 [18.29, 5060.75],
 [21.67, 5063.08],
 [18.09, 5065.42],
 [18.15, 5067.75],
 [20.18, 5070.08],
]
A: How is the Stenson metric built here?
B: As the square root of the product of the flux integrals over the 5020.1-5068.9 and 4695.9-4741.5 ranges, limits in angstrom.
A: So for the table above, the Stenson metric 915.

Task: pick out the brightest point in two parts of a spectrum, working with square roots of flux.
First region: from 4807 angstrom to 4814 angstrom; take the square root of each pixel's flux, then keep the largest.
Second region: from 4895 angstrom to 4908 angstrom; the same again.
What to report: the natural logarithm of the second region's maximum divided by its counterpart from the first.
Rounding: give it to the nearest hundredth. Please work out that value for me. 0.09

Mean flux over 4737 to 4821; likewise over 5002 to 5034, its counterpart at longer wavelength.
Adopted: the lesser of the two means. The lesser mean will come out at 19.0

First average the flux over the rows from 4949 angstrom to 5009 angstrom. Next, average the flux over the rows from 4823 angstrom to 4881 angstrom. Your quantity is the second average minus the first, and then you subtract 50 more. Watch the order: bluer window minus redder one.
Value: -51.6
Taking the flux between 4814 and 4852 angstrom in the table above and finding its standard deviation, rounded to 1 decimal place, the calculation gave 1.2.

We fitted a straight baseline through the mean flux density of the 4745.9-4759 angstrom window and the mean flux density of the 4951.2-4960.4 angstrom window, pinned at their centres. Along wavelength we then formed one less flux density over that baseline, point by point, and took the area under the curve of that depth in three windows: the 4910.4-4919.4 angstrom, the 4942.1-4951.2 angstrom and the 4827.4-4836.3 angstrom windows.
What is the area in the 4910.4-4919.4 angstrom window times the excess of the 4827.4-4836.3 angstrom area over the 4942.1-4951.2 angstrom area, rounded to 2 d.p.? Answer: 0.05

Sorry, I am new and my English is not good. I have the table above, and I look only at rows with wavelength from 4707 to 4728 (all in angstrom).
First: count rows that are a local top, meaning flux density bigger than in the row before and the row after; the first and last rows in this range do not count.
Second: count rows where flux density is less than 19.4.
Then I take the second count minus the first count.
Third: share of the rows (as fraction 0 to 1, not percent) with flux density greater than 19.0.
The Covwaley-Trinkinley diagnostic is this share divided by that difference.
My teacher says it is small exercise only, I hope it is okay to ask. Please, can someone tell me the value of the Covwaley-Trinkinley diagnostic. -0.80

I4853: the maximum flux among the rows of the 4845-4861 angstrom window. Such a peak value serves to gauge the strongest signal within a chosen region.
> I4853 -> 19.28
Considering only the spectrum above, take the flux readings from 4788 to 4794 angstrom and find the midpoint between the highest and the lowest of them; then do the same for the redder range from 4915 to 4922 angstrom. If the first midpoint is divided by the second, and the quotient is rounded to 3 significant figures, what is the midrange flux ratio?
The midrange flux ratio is 1.20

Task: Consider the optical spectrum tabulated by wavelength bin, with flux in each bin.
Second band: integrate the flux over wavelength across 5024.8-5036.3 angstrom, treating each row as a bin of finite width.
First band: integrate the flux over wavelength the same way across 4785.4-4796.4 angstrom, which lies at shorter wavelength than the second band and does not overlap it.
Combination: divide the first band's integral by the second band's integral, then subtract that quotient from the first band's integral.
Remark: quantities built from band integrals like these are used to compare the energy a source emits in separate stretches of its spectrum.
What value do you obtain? 223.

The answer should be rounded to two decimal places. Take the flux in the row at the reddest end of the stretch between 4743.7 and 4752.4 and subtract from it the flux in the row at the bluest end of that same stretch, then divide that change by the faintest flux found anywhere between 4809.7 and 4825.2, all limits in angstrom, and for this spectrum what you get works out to 0.16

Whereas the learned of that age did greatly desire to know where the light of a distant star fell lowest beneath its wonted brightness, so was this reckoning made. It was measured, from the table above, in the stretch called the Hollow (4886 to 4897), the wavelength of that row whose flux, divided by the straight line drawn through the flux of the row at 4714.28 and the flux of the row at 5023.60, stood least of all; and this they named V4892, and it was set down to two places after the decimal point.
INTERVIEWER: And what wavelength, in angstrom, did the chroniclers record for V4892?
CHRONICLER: 4886.69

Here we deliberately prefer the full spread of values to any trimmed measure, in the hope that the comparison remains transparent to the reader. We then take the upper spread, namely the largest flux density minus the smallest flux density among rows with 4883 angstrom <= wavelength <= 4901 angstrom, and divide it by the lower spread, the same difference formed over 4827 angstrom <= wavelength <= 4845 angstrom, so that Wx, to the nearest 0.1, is 1.6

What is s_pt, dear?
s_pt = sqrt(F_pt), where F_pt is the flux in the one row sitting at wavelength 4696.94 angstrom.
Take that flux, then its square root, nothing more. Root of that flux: 4.28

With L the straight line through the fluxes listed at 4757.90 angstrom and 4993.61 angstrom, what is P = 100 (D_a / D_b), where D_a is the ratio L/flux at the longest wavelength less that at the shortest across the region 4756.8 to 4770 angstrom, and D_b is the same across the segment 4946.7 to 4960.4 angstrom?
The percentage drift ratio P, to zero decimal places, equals 231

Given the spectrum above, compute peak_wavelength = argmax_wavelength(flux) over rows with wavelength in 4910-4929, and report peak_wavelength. 4916.04 angstrom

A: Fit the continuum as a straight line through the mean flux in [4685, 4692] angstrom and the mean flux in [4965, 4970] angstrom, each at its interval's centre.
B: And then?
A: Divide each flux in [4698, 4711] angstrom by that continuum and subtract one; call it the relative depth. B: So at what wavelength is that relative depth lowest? 4703.43 angstrom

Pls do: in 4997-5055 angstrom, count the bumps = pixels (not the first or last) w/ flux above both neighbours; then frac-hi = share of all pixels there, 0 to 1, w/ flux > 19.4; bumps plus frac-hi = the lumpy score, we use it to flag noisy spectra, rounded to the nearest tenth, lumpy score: 7.4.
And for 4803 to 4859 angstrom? 9.2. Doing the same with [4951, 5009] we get 9.5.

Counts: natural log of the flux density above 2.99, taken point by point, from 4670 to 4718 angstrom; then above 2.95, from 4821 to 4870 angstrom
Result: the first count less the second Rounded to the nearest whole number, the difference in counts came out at 1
